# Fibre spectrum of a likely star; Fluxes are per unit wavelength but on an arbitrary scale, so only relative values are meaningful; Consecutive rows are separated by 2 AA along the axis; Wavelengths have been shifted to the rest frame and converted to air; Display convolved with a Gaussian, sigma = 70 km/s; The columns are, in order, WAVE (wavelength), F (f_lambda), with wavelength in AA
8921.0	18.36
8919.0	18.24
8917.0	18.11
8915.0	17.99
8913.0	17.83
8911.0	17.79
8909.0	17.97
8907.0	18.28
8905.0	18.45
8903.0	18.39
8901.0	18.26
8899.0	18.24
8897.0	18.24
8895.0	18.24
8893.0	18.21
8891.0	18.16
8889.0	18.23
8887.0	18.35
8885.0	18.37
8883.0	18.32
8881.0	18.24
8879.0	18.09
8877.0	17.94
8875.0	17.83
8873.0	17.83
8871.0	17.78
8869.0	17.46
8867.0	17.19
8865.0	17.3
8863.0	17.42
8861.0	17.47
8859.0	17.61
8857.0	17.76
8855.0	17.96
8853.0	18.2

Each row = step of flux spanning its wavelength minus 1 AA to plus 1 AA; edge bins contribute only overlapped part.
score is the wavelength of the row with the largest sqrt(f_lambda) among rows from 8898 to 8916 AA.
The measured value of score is 8905.0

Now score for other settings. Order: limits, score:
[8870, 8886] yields 8885.0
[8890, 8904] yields 8903.0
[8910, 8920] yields 8919.0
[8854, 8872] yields 8855.0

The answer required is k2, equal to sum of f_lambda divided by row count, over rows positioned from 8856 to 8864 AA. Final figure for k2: 17.6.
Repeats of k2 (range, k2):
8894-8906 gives 18.3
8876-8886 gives 18.2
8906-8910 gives 18.1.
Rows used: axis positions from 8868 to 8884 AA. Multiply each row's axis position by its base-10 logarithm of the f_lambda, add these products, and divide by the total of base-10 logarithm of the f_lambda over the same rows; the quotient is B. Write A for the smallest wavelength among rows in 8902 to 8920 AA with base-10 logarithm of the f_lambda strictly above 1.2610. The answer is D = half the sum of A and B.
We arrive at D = 8889.5 AA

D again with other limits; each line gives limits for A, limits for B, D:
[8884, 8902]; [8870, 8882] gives 8880.5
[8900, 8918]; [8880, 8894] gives 8894.0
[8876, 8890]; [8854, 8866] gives 8870.5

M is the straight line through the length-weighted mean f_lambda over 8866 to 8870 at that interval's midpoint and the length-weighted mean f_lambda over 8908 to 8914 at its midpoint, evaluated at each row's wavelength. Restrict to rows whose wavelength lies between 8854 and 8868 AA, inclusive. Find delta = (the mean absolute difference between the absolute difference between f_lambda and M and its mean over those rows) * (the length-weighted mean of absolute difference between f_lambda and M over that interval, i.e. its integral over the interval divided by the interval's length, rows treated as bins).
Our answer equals 0.074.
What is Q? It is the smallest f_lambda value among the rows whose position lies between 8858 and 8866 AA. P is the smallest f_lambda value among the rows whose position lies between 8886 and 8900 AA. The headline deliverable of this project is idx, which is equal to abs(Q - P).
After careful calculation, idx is 0.86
